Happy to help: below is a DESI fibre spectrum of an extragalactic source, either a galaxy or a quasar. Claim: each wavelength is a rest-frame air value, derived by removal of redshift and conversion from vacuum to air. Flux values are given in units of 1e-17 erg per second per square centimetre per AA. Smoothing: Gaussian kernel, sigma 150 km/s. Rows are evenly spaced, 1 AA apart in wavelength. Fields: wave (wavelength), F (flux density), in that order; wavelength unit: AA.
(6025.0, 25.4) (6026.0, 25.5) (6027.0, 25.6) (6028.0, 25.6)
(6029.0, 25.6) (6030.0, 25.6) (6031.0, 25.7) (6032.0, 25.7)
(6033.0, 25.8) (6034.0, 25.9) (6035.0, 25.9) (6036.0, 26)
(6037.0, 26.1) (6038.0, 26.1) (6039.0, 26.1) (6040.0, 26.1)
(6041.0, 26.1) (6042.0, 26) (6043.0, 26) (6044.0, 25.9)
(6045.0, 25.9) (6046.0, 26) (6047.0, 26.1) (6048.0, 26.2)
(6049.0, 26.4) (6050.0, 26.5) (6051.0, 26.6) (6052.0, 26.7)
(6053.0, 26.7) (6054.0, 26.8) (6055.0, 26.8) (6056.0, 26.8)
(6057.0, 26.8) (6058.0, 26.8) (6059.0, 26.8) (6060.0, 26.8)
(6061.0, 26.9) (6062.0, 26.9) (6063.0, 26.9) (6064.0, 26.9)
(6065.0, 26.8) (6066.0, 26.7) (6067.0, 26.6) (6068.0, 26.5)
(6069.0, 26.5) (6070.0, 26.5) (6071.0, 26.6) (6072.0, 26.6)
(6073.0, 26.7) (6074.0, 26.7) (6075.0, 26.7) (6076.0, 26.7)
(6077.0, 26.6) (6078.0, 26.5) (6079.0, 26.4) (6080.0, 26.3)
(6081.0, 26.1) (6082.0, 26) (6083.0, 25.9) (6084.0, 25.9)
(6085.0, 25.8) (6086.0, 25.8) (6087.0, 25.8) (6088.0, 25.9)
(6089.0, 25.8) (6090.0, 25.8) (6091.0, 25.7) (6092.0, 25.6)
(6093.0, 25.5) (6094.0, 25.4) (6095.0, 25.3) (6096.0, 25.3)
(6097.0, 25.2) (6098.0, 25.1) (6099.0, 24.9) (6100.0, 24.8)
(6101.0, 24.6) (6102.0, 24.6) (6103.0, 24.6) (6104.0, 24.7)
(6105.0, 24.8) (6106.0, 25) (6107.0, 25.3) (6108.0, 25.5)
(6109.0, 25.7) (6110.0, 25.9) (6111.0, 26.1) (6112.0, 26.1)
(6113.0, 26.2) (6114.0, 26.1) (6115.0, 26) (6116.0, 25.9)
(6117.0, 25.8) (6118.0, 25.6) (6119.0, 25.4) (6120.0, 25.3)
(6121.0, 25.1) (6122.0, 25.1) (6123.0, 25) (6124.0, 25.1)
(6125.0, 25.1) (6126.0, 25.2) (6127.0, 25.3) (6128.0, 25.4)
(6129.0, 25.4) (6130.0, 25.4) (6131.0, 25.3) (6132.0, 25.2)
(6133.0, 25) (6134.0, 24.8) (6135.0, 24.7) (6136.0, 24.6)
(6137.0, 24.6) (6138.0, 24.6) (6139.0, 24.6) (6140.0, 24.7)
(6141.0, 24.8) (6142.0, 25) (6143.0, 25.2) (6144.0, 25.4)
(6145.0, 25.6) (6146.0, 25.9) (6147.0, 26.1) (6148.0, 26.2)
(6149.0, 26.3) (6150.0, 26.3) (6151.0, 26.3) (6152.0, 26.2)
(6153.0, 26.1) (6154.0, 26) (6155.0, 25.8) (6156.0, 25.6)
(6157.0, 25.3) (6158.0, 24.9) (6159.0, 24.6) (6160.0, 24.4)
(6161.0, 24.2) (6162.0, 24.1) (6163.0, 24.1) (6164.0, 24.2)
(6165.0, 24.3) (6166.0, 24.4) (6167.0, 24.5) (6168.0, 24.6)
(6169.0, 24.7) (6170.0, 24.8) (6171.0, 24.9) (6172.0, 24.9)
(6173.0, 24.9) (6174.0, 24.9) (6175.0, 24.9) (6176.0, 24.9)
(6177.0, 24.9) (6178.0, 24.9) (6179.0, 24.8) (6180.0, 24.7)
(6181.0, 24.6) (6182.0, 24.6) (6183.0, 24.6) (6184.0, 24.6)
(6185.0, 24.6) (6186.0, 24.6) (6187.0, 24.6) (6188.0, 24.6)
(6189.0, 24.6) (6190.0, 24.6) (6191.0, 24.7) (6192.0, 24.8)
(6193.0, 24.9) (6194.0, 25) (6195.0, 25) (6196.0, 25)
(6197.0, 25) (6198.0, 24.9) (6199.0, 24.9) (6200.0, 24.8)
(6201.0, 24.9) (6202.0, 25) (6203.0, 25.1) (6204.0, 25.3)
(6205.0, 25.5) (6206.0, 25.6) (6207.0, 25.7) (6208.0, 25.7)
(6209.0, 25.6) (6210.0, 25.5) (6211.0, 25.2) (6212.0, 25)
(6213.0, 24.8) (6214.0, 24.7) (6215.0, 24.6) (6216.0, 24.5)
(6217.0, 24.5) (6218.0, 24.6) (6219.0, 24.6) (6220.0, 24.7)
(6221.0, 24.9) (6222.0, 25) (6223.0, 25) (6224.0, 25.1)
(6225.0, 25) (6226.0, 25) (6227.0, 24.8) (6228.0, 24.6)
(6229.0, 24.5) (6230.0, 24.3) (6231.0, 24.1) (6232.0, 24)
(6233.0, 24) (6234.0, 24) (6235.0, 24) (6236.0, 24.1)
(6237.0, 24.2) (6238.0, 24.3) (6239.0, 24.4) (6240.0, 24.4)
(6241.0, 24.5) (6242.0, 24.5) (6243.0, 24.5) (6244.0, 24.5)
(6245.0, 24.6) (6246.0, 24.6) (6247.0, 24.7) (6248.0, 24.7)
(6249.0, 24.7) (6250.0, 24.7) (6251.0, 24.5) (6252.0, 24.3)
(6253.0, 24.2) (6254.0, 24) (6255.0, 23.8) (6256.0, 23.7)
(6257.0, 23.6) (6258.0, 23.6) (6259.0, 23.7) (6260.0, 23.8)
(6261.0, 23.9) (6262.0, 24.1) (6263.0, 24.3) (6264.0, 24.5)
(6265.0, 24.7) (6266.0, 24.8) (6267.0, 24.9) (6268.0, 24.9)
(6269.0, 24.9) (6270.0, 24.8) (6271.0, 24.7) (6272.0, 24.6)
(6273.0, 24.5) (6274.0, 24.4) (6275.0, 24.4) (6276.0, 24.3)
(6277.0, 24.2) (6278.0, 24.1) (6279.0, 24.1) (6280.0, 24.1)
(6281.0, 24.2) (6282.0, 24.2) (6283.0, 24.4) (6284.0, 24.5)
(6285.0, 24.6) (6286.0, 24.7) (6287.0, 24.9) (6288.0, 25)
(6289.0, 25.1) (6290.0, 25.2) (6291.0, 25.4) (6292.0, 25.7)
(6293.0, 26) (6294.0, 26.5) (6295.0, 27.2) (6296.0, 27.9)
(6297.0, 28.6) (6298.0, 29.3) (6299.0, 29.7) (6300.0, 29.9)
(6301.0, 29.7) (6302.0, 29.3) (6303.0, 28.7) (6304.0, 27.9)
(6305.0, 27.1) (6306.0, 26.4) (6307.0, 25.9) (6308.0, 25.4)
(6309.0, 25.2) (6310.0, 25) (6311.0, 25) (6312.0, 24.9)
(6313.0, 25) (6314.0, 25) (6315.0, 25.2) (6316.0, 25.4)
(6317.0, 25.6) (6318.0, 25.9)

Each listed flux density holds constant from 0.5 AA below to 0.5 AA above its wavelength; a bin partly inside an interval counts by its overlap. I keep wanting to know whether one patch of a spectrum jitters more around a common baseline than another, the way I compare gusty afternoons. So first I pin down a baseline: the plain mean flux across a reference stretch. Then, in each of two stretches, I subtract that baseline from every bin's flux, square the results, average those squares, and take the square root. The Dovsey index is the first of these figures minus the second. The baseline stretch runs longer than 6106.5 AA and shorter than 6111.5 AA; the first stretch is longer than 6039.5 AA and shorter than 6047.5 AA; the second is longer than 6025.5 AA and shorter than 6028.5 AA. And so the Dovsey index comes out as 0.18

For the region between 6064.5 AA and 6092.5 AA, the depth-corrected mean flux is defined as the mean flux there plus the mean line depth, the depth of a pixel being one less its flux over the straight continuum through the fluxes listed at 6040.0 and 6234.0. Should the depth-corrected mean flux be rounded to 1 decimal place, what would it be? 26.2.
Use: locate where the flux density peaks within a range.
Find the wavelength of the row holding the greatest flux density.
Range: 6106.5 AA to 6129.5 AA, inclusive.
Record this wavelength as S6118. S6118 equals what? 6113.0 AA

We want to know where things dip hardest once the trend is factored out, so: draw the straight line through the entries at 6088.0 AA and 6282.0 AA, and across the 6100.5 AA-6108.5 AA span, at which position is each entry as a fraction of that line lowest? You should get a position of 6101.0 AA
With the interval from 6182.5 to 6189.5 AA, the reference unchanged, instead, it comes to 6183.0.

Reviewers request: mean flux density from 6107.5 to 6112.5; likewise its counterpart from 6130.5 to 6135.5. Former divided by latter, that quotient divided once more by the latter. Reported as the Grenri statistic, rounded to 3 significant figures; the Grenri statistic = 0.0414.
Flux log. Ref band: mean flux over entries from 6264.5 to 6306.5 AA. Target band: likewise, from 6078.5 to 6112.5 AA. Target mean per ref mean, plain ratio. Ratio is 0.99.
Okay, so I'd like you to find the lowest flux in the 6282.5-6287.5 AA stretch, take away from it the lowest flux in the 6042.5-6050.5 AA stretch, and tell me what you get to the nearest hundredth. -1.50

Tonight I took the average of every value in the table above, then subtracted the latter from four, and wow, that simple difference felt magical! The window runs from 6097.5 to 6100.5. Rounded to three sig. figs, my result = -20.9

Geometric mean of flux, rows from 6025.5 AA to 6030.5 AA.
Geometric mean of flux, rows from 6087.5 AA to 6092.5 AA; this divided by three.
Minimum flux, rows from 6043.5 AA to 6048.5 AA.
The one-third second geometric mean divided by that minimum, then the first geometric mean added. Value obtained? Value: 25.9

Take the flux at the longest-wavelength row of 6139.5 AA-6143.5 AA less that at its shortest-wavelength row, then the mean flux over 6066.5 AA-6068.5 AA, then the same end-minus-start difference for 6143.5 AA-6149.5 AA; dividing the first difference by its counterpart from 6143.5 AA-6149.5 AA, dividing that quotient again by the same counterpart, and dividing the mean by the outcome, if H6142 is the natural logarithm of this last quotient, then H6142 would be 3.8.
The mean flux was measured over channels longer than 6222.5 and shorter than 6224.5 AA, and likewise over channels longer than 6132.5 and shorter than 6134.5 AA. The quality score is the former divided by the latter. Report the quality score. 1.01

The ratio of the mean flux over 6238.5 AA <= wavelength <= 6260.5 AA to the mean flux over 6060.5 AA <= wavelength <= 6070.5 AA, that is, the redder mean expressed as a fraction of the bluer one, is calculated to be 0.91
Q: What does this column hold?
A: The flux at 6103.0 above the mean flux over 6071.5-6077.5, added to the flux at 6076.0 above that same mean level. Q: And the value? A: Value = -2.0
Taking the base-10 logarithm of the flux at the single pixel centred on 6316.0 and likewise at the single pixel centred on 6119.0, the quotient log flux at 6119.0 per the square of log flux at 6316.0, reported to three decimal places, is 0.712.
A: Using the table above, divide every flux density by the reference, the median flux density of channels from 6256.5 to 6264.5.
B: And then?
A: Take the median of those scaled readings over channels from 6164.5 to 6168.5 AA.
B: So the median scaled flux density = 1.03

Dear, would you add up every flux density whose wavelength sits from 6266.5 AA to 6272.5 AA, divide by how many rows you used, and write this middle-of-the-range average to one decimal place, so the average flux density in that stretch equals 24.8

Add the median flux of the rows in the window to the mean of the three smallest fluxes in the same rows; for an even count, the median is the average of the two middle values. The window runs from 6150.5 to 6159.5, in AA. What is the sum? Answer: 50.7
